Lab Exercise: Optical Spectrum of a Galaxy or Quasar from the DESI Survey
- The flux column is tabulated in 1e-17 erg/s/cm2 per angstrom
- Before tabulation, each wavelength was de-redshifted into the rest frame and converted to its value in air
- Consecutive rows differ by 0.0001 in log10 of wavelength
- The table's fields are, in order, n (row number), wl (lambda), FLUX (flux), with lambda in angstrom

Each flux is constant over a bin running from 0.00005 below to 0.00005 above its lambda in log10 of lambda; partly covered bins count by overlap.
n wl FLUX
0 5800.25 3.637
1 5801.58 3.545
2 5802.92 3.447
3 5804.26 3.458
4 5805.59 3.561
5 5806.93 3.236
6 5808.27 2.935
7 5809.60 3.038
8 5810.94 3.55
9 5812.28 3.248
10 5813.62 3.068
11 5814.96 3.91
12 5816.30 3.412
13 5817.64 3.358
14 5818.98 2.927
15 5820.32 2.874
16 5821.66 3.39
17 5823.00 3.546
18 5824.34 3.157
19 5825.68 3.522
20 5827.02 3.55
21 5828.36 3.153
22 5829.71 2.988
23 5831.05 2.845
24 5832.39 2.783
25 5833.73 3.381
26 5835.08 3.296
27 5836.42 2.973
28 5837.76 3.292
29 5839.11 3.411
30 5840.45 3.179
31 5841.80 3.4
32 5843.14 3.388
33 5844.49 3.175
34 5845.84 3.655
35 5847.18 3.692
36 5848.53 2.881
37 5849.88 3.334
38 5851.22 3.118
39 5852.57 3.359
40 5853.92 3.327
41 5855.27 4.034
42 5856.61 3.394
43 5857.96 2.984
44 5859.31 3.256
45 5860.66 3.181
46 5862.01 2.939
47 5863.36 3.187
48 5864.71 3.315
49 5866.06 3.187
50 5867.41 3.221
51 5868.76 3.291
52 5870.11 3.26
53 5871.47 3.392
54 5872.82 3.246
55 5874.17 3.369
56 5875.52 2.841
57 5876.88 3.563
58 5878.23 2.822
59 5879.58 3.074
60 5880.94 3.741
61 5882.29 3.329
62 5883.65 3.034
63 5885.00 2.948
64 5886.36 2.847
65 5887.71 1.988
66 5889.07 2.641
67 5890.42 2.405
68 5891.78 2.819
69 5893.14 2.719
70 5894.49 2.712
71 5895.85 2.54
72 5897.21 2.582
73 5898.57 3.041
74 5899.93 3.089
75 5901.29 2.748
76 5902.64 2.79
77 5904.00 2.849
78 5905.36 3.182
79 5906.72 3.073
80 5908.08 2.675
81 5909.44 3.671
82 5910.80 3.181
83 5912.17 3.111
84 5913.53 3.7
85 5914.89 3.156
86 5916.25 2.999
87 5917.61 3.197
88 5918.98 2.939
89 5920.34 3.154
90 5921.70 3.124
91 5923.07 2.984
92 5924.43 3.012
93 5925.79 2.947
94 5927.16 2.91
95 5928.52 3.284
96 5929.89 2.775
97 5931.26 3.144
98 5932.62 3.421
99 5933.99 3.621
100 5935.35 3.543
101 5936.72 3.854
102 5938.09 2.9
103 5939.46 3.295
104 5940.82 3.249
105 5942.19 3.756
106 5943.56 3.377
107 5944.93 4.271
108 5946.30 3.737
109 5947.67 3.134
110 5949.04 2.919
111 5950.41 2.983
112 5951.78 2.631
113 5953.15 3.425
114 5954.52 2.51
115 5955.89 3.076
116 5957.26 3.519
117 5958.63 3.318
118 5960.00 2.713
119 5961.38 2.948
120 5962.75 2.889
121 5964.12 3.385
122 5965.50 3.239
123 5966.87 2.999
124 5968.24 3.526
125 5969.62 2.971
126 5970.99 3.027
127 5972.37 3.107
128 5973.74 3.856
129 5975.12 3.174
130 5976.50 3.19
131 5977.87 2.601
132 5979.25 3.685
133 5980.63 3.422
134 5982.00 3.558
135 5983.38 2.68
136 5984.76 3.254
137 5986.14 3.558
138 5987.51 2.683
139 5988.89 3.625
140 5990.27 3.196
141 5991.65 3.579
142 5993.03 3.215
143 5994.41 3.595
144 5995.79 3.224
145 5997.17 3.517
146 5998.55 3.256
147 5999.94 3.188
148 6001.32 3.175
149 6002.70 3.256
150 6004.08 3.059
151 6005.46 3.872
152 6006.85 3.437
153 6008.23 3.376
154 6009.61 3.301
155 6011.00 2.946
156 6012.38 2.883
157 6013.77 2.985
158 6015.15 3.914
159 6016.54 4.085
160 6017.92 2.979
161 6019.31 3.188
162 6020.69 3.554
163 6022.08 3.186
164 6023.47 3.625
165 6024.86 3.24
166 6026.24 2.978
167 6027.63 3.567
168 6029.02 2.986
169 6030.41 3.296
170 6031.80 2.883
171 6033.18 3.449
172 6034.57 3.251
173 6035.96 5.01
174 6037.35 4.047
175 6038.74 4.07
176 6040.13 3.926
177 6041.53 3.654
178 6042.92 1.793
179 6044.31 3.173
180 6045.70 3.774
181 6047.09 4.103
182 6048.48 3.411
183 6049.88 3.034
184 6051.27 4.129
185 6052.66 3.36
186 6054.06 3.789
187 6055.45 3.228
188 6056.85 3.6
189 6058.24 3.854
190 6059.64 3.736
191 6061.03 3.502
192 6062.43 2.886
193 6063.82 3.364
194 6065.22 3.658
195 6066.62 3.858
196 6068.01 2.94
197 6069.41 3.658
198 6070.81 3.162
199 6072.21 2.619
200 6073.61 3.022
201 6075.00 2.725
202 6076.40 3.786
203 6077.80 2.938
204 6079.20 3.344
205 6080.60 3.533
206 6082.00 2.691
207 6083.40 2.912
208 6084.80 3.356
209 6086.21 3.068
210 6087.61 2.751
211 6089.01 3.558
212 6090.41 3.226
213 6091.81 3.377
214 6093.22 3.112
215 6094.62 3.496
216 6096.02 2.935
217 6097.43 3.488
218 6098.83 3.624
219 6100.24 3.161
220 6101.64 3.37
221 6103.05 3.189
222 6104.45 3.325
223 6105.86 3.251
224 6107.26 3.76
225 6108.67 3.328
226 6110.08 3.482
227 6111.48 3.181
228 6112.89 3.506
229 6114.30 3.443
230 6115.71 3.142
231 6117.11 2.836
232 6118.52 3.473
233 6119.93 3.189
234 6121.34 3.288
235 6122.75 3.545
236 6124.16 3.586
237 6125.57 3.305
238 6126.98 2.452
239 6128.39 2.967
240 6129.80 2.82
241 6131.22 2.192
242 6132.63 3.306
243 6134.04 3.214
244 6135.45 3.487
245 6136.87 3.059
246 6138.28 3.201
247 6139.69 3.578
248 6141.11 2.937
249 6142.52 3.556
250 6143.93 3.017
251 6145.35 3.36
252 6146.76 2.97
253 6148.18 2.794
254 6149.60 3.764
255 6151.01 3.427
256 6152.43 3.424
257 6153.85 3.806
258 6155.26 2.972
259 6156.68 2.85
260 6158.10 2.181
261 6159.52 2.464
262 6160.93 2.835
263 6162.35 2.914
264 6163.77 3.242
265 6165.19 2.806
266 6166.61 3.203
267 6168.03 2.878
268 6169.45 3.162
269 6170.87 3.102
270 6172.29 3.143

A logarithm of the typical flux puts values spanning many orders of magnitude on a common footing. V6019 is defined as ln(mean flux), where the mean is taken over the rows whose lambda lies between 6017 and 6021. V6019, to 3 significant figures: 1.18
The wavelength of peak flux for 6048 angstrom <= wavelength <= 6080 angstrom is 6051.27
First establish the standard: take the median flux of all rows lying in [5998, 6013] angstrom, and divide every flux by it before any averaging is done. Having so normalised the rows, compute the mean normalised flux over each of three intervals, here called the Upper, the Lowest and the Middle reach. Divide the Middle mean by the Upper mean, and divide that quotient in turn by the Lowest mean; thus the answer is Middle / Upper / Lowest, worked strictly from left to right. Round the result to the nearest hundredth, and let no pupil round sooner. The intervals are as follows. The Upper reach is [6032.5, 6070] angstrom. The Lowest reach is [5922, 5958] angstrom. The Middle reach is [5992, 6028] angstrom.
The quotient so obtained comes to 0.94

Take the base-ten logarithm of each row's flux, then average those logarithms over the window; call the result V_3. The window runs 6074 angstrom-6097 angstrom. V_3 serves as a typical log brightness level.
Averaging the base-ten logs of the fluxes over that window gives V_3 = 0.500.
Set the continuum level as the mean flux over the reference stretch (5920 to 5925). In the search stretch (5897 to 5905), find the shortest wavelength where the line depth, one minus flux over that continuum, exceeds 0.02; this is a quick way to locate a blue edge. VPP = 5897.21 angstrom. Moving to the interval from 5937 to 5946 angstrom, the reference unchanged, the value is 5938.09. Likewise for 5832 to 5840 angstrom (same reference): 5832.39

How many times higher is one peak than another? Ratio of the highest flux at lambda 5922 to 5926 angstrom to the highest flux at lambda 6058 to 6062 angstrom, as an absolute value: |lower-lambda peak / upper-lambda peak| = 0.782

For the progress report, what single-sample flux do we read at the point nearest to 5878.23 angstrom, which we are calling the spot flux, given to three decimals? 2.822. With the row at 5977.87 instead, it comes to 2.601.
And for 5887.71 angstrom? 1.988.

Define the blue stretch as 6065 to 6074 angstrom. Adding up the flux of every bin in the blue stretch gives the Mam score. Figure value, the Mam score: 22.9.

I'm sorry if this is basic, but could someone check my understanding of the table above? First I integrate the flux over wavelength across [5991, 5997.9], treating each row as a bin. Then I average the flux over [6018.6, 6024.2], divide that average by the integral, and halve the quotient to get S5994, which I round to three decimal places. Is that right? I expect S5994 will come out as 0.072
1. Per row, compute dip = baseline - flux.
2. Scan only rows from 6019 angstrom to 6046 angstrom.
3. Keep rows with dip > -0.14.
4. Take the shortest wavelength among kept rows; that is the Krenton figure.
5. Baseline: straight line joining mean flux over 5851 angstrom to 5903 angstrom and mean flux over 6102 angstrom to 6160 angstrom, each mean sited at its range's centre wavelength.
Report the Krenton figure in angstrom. 6019.31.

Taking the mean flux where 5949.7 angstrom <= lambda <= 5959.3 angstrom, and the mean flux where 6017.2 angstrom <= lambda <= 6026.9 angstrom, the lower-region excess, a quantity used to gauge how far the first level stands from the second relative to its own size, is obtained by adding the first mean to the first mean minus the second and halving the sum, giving 1.44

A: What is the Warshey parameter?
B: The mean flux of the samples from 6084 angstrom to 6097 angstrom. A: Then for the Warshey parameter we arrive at 3.21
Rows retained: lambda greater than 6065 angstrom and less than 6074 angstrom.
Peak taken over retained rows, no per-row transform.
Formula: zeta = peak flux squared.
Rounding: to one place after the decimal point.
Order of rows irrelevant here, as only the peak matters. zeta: 14.9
